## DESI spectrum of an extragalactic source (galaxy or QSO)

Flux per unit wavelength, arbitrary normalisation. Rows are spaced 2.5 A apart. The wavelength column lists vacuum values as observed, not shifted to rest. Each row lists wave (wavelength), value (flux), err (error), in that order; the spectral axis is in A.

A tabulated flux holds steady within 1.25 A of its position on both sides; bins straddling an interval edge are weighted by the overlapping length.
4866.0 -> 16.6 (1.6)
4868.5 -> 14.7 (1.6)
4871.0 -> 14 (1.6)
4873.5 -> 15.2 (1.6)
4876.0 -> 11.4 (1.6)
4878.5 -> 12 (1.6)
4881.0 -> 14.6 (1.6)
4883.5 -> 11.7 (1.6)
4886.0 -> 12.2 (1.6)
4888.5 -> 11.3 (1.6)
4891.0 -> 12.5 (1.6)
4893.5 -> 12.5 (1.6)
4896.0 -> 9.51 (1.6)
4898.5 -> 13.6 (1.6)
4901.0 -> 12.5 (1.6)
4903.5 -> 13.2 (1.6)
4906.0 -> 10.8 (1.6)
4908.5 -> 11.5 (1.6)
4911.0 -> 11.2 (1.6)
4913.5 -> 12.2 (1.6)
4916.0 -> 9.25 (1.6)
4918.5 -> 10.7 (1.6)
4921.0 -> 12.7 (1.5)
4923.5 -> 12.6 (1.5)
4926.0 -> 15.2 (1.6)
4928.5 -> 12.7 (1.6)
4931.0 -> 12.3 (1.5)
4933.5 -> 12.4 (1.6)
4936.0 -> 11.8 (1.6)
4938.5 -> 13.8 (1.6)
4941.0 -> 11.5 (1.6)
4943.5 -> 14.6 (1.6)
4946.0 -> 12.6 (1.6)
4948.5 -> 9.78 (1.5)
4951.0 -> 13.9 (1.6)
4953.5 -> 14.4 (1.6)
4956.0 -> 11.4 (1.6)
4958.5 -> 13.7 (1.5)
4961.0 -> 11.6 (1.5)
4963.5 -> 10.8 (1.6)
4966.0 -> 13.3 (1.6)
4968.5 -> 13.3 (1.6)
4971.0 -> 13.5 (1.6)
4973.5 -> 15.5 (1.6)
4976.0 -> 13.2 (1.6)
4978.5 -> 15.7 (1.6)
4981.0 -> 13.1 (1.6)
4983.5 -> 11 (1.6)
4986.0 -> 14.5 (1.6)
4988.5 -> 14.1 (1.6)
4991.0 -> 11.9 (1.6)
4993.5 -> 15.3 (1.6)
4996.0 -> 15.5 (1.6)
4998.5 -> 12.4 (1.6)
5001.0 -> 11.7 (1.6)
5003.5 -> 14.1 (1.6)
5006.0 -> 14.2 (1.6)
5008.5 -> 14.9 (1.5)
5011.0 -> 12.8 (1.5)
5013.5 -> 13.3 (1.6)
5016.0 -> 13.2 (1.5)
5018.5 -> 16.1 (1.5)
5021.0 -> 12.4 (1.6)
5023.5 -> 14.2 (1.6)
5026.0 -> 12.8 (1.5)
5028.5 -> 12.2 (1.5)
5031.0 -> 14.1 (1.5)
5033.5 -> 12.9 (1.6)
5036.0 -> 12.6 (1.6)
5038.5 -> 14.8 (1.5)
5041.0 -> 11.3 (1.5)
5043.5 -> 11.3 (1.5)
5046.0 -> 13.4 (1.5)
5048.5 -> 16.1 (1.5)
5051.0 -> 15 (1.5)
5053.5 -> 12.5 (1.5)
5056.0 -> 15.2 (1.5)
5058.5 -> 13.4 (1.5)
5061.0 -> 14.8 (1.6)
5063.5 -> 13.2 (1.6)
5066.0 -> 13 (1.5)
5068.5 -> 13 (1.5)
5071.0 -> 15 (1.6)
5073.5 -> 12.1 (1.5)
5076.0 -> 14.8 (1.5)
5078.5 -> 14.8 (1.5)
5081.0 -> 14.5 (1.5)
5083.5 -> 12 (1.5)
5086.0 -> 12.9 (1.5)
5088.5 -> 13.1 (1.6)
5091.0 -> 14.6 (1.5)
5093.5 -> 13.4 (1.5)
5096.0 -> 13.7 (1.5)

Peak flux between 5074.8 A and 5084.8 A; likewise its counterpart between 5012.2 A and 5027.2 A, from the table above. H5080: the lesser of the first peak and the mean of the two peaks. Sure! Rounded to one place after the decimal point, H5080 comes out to 14.8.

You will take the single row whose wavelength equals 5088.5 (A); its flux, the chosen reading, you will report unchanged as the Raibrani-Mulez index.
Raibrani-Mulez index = 13.1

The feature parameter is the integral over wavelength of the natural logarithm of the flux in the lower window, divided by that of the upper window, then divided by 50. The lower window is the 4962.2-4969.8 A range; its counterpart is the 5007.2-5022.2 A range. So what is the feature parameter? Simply 0.010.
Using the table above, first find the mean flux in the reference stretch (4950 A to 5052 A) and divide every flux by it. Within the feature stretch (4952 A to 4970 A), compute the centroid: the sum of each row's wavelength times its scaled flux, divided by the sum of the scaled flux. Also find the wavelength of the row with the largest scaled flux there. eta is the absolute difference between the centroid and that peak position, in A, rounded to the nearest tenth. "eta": 7.4 A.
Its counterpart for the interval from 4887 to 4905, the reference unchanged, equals 2.3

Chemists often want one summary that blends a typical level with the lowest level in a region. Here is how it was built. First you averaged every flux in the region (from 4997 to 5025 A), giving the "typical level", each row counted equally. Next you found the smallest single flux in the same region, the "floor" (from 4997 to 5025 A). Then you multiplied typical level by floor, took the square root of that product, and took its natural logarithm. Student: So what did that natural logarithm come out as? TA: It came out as 2.53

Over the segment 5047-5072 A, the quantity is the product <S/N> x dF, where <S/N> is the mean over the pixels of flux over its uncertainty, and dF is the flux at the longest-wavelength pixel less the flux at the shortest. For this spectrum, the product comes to -10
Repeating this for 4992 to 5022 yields -26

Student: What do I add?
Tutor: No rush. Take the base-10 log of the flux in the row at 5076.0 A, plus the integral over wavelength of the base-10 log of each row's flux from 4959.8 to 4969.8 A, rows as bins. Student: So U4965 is 12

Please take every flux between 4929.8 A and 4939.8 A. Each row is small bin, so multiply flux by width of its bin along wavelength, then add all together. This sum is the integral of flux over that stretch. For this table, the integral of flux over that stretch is 126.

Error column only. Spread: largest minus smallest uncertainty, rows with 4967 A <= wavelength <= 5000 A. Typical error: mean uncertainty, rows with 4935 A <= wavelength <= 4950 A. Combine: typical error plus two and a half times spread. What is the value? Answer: 1.58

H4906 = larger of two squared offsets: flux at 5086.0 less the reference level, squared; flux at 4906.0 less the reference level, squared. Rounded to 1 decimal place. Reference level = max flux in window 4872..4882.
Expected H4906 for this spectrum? 19.4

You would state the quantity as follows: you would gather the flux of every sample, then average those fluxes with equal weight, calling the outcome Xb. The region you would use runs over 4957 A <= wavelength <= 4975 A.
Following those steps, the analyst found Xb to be 13.1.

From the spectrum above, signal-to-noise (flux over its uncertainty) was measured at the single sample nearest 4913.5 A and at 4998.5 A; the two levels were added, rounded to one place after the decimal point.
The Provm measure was 15.4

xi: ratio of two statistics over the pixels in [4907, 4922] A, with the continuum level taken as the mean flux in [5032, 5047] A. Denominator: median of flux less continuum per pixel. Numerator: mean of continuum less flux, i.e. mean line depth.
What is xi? -1.1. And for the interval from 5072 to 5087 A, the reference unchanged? -0.8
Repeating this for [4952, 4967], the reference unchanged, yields -0.7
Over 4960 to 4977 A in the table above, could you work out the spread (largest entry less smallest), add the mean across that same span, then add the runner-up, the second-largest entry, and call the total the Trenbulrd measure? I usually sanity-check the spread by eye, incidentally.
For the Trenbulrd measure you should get 31.2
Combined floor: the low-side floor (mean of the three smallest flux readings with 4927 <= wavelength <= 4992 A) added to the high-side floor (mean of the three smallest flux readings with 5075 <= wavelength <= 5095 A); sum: 23.2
